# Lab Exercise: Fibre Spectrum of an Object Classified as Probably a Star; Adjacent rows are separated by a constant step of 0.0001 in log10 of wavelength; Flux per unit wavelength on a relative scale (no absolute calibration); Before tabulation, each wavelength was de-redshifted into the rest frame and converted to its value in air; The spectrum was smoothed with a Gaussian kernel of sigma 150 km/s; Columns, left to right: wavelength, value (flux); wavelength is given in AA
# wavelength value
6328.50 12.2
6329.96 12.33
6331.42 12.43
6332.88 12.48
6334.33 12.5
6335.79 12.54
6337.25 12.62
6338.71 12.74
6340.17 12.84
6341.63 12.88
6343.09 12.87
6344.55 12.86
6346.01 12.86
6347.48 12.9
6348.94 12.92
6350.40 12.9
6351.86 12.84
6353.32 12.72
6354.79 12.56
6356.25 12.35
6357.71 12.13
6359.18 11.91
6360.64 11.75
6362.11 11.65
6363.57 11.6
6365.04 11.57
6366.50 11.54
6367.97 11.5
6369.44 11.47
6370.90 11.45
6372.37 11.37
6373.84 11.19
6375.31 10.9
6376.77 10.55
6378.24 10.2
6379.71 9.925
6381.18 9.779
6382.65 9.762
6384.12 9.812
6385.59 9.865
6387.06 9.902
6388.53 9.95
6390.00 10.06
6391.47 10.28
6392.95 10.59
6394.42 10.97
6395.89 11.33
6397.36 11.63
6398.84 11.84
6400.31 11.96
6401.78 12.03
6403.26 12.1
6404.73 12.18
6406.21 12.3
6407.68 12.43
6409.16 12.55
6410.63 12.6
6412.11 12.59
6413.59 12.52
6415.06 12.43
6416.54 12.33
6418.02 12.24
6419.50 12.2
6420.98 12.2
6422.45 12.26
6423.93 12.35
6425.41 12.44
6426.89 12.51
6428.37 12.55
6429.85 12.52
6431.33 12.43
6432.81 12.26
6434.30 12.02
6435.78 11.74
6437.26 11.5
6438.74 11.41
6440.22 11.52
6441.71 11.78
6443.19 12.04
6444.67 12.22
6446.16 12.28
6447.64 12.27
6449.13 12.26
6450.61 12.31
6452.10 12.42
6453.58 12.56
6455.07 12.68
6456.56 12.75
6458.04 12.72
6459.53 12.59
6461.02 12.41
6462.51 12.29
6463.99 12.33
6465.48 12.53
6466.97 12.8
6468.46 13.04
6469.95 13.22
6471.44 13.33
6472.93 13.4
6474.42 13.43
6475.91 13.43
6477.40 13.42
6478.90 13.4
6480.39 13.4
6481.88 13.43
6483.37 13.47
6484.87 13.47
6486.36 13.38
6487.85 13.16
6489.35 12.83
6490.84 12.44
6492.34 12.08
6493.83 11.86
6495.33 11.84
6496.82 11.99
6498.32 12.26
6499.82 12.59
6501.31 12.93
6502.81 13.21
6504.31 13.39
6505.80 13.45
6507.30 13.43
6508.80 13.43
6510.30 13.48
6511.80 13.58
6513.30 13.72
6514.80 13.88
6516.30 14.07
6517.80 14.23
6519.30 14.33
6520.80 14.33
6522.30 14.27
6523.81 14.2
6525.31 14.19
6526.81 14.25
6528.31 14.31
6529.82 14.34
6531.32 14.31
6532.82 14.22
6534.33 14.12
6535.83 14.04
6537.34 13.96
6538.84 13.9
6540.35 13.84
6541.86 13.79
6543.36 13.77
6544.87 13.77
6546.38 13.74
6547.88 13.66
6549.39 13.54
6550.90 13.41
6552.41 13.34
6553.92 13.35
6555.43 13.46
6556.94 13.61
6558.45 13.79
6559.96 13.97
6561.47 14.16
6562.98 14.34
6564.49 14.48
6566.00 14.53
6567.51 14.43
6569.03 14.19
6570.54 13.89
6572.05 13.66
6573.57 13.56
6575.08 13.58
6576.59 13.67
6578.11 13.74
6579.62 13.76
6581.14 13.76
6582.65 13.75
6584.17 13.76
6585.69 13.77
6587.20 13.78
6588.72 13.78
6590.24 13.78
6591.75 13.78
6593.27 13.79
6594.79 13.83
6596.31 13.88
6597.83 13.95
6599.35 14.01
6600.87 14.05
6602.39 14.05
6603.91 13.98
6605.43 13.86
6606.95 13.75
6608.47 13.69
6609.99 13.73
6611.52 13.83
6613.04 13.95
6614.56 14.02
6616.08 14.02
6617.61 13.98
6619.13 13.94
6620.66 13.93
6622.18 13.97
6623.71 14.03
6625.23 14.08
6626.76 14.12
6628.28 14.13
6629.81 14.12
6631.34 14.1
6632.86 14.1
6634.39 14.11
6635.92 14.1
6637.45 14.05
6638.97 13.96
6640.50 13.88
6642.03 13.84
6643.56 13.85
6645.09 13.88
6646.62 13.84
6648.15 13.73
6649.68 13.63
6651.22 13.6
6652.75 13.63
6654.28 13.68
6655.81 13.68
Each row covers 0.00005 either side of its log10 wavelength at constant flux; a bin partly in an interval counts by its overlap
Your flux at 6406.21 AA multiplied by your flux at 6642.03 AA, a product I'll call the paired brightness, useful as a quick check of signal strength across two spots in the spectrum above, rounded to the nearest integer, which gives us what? 170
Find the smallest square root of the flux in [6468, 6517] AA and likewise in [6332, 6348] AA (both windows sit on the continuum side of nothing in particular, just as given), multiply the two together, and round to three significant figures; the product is 12.2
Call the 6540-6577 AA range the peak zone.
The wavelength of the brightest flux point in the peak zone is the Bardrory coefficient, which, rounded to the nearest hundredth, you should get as 6566.00 AA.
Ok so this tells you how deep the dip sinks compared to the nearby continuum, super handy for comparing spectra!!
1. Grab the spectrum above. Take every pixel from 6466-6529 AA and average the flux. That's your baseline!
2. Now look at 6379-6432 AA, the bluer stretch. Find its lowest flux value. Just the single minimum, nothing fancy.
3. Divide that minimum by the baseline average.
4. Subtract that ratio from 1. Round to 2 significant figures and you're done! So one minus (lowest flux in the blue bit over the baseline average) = 0.27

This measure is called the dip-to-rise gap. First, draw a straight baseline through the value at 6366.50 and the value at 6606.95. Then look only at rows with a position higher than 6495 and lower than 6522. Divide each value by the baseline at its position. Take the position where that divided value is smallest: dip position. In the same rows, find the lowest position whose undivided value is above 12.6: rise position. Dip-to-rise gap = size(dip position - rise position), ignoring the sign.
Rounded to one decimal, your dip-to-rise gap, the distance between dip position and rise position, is 6.0 AA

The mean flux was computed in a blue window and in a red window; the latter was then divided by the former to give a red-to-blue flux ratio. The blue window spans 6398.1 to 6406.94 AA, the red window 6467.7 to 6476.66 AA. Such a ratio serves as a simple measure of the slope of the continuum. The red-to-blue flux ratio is 1.10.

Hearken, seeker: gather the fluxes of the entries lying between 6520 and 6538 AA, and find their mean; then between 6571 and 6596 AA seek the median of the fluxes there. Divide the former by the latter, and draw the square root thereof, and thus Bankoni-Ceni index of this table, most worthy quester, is 1.02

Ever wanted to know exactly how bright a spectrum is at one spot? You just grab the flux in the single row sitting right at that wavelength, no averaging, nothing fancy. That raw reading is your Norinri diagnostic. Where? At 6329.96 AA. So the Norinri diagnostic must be 12.33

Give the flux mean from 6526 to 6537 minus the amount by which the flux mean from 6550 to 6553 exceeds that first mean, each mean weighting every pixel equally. 15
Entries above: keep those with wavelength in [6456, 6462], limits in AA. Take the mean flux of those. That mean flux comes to 12.6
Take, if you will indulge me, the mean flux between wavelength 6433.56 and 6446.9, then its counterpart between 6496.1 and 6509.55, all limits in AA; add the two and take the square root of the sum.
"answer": 4.98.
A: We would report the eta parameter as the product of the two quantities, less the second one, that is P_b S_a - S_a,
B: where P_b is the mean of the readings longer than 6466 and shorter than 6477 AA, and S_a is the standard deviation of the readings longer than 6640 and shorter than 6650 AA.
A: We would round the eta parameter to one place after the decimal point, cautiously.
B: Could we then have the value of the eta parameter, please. 1.1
